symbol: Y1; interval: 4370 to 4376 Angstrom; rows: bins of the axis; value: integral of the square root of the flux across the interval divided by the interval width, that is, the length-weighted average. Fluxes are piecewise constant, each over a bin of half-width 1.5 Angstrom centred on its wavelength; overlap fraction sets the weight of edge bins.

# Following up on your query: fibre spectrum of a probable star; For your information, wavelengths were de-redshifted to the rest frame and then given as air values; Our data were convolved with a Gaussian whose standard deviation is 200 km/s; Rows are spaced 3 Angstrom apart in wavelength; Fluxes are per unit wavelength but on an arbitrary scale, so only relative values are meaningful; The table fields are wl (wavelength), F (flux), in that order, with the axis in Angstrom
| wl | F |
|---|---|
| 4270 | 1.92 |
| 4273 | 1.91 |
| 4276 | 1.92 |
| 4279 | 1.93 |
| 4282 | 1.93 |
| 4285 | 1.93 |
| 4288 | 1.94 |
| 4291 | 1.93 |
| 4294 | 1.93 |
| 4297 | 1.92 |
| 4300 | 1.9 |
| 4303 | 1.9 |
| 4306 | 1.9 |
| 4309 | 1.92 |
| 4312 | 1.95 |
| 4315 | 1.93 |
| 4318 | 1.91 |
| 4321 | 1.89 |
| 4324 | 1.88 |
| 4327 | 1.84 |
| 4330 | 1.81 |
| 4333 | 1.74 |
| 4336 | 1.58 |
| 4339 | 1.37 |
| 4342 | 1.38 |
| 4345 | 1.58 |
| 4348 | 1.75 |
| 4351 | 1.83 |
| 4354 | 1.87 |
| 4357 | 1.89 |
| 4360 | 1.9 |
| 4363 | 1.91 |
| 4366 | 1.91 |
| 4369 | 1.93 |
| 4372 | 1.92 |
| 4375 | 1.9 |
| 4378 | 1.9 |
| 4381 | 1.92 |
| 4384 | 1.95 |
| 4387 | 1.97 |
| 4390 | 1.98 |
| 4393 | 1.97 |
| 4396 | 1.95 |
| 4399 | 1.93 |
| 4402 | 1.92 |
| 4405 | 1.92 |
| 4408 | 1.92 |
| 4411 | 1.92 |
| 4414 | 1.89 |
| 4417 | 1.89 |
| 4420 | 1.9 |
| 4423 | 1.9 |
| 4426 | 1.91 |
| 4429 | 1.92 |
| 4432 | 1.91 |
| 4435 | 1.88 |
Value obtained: 1.38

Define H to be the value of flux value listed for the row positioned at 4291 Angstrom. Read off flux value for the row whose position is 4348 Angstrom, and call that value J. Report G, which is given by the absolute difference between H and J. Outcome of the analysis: 0.180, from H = 1.93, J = 1.75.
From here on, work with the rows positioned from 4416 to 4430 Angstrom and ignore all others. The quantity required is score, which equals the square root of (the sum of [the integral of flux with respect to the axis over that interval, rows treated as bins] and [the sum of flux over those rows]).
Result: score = 6.0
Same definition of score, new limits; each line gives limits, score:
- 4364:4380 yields 6.3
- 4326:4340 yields 5.6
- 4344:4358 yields 5.8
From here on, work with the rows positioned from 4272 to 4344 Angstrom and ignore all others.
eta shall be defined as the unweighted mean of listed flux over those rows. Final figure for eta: 1.84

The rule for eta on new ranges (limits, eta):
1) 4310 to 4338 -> 1.84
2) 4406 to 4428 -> 1.90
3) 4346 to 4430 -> 1.91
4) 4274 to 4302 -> 1.93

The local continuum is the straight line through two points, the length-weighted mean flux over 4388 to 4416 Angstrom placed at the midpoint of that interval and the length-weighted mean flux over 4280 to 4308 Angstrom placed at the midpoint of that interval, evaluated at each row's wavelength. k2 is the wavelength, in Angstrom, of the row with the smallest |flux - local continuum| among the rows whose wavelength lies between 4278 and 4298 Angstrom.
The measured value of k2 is 4297 Angstrom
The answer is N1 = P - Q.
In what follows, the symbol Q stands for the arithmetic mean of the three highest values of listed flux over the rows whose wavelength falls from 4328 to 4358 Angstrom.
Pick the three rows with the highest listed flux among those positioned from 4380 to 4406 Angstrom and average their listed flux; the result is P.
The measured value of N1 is 0.11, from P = 1.97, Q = 1.86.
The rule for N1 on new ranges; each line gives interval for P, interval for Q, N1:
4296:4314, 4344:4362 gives 0.04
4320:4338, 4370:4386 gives -0.06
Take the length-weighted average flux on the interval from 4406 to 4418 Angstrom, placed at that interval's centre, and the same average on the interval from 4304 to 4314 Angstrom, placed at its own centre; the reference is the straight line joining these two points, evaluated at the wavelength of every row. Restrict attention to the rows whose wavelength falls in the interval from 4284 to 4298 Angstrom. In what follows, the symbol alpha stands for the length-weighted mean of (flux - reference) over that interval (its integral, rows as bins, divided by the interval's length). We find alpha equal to 0.005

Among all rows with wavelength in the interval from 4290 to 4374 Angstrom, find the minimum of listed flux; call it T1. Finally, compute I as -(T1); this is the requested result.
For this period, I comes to -1.37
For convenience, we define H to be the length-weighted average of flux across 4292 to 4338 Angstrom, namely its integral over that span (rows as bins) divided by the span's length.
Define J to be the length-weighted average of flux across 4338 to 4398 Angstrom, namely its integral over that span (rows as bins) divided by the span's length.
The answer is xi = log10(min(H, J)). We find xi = 0.266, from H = 1.86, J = 1.84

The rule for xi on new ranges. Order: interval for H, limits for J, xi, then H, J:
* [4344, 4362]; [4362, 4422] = 0.258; 1.81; 1.92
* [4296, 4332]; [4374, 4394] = 0.277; 1.89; 1.94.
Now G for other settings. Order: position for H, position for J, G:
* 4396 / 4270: 0.030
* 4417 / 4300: 0.010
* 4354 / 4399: 0.060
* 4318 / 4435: 0.030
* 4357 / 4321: 0.000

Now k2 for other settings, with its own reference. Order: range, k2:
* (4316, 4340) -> 4318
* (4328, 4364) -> 4363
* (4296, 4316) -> 4297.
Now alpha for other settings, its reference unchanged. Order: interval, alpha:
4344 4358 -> -0.128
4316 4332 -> -0.056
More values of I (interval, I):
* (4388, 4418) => -1.89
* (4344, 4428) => -1.58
